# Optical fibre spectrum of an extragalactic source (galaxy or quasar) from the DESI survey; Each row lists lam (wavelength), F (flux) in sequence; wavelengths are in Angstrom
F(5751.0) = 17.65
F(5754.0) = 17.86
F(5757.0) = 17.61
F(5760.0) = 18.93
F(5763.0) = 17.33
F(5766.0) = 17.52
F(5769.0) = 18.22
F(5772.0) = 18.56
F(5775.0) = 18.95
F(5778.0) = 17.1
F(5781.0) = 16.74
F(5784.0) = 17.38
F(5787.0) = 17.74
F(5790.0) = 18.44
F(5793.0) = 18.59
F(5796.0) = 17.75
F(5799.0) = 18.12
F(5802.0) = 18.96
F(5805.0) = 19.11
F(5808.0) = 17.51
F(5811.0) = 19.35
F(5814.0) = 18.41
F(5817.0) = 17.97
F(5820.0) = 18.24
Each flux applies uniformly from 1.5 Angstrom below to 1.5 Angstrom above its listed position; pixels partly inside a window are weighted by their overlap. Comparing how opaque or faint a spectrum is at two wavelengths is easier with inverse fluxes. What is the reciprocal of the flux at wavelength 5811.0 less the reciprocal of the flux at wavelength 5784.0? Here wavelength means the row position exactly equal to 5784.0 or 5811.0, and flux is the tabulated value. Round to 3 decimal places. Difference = -0.006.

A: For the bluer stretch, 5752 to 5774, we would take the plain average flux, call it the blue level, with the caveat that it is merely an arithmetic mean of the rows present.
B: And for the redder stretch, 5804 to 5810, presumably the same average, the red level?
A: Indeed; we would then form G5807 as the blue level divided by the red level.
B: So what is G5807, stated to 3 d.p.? 0.983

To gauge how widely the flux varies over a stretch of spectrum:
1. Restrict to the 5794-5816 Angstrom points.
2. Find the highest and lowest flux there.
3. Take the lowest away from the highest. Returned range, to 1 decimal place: 1.8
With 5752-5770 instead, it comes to 1.6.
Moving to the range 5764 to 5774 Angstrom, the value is 1.0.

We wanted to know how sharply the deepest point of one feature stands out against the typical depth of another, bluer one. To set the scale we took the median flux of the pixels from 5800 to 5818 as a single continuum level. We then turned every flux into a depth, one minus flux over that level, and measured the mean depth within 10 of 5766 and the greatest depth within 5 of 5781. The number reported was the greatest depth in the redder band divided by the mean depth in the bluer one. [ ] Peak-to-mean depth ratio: 3.7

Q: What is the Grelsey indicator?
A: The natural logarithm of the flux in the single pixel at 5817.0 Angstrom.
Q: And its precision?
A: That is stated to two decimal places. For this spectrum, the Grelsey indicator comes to 2.89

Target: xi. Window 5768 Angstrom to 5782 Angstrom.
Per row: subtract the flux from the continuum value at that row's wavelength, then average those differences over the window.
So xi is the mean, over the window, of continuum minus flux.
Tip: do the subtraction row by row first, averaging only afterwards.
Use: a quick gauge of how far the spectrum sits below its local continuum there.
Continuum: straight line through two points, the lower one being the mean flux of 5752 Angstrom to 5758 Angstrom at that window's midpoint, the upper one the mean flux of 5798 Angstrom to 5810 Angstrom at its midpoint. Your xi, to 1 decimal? 0.1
